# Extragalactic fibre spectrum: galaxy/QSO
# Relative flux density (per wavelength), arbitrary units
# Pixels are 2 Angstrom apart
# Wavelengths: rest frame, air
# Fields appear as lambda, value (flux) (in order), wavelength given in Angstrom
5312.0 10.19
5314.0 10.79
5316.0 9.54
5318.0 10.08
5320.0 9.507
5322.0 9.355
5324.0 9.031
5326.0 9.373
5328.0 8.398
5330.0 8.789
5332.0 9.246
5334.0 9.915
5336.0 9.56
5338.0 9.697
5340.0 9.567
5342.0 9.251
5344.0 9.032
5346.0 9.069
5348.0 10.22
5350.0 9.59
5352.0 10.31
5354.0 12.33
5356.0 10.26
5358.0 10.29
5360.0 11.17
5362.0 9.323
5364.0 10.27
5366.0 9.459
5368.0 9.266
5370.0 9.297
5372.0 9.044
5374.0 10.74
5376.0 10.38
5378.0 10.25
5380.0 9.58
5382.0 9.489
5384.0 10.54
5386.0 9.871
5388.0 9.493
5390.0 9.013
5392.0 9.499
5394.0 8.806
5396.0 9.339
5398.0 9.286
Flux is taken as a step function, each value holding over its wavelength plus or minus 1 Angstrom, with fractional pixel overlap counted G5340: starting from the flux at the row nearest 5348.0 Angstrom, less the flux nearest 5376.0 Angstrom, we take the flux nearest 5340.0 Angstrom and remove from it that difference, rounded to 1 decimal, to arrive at 9.7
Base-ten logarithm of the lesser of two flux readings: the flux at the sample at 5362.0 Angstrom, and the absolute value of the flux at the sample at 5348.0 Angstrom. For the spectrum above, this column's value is 0.97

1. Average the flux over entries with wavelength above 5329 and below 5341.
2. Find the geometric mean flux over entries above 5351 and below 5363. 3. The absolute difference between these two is 1.1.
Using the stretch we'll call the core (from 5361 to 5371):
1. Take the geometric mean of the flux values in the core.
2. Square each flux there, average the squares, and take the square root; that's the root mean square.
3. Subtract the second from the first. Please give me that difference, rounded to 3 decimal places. -0.015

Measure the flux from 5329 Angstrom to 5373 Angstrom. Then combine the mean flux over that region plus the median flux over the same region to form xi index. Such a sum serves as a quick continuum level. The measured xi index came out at 19.33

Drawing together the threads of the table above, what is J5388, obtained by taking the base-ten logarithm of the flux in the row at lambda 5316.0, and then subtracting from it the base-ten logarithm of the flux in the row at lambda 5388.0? 0.00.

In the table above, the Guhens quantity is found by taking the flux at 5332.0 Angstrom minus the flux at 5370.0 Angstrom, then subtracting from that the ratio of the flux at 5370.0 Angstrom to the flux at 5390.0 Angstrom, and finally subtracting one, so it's -2.1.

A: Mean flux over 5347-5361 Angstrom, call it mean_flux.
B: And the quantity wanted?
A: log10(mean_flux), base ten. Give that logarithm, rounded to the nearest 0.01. 1.03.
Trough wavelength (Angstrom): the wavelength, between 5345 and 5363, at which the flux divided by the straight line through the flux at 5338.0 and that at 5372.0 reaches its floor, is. 5346.0 Angstrom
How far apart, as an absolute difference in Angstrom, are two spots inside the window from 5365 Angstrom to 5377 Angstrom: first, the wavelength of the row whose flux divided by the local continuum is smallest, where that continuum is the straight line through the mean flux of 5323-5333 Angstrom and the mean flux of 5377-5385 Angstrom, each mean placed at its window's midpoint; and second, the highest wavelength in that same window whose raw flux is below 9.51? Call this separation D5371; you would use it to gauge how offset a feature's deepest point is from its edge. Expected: 0 Angstrom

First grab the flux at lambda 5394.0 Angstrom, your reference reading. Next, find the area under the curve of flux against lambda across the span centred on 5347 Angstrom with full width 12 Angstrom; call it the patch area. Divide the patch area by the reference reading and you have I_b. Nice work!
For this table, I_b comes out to 13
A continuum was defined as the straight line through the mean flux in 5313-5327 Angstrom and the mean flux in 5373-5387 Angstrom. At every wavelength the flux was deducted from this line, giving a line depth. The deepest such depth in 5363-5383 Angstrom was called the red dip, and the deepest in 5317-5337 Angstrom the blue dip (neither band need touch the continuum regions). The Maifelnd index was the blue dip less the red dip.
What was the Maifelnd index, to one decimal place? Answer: 0.3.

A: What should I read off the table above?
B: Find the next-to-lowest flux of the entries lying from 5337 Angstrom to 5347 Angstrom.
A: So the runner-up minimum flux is 9.069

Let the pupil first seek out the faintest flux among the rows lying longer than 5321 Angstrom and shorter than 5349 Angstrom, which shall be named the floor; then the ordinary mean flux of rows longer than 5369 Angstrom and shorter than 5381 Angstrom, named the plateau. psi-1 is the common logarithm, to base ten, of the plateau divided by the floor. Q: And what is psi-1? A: 0.0707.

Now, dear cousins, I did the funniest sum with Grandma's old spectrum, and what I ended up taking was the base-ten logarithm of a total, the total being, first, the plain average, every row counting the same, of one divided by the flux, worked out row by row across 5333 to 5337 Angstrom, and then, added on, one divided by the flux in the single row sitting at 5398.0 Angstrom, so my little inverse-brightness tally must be -0.677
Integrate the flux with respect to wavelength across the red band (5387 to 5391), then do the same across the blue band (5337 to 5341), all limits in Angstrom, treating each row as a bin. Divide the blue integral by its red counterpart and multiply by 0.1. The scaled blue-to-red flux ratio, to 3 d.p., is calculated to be 0.104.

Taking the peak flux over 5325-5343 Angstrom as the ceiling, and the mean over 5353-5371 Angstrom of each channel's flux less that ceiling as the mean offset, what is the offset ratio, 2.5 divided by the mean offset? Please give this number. 9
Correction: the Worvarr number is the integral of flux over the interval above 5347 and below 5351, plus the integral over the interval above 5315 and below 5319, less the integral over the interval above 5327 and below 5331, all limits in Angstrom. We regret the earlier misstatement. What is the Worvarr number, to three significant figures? 44.5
